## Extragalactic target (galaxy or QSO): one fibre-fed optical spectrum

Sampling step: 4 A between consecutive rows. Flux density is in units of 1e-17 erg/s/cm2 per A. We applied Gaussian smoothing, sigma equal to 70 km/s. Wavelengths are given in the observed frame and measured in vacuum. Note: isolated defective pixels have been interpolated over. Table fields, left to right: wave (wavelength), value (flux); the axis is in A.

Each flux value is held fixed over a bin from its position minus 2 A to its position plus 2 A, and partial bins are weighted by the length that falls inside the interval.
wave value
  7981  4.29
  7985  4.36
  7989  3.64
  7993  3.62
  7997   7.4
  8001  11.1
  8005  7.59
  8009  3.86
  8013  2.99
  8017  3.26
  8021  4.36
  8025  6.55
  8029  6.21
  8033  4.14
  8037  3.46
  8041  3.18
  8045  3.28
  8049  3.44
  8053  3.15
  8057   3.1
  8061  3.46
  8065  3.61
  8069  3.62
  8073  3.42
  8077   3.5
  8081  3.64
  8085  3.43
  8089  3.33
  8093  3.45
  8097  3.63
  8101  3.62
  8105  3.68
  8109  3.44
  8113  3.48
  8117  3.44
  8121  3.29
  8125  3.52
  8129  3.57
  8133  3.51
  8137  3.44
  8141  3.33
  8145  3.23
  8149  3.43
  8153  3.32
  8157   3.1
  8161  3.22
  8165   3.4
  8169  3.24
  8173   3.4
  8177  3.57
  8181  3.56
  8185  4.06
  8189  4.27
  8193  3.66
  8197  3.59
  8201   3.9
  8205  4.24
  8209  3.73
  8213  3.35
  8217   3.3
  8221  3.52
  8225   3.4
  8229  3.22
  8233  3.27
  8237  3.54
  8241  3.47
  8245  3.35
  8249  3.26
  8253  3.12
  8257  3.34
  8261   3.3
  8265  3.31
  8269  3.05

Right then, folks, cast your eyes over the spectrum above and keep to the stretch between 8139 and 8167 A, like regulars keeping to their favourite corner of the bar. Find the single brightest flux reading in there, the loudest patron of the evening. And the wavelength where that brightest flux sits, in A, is 8149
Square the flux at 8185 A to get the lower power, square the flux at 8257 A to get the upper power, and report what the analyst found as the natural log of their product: 5.21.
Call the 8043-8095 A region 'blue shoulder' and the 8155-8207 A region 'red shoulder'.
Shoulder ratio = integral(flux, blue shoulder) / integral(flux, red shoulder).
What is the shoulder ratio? 0.94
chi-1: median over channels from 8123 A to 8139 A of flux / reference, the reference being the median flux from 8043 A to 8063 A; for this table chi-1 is 1.07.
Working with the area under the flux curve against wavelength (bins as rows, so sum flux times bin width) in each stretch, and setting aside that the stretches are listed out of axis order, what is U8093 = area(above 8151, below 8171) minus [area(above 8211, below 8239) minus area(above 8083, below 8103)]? 41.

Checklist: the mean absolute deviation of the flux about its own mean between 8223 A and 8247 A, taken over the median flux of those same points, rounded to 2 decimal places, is 0.03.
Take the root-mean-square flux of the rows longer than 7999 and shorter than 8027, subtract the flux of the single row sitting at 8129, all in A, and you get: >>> 2.7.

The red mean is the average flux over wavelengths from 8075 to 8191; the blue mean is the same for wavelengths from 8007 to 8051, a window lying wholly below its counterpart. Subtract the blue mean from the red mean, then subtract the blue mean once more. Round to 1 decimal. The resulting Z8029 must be -4.6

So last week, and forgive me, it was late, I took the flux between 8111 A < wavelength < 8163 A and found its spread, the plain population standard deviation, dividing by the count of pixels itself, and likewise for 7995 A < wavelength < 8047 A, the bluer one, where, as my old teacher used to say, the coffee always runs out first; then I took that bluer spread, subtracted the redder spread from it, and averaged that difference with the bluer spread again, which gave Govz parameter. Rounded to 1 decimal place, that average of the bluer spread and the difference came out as 2.3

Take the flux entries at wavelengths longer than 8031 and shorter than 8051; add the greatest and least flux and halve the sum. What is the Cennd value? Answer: 3.66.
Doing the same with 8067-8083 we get 3.53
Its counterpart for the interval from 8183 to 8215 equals 3.81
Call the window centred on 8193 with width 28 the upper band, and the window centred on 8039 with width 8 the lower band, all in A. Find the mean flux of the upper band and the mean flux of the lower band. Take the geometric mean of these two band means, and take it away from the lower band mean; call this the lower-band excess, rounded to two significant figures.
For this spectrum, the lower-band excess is -0.28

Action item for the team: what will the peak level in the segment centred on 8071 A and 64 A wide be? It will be 3.64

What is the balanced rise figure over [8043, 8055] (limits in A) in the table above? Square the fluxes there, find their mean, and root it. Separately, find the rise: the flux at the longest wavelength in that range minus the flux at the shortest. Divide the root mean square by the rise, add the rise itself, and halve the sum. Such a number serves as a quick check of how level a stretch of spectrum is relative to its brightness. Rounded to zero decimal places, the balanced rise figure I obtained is -13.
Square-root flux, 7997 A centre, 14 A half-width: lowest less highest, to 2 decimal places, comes -1.43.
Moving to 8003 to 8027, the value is -1.03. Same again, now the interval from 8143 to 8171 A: -0.09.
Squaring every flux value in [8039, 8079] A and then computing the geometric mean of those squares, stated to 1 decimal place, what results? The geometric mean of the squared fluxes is 11.4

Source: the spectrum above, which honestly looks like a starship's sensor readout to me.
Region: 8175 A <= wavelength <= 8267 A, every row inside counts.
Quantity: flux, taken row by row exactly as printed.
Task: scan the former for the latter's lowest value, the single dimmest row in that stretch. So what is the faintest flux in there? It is 3.12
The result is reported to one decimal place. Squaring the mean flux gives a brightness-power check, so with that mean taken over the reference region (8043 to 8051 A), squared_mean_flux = 11.3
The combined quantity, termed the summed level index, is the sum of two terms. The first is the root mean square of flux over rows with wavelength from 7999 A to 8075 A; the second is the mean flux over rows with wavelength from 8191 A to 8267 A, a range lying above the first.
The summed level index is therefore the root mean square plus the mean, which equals 8.3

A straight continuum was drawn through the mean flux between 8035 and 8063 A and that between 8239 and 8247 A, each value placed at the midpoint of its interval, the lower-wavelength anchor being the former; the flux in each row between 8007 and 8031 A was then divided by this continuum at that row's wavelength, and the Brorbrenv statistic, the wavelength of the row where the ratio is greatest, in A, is 8025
